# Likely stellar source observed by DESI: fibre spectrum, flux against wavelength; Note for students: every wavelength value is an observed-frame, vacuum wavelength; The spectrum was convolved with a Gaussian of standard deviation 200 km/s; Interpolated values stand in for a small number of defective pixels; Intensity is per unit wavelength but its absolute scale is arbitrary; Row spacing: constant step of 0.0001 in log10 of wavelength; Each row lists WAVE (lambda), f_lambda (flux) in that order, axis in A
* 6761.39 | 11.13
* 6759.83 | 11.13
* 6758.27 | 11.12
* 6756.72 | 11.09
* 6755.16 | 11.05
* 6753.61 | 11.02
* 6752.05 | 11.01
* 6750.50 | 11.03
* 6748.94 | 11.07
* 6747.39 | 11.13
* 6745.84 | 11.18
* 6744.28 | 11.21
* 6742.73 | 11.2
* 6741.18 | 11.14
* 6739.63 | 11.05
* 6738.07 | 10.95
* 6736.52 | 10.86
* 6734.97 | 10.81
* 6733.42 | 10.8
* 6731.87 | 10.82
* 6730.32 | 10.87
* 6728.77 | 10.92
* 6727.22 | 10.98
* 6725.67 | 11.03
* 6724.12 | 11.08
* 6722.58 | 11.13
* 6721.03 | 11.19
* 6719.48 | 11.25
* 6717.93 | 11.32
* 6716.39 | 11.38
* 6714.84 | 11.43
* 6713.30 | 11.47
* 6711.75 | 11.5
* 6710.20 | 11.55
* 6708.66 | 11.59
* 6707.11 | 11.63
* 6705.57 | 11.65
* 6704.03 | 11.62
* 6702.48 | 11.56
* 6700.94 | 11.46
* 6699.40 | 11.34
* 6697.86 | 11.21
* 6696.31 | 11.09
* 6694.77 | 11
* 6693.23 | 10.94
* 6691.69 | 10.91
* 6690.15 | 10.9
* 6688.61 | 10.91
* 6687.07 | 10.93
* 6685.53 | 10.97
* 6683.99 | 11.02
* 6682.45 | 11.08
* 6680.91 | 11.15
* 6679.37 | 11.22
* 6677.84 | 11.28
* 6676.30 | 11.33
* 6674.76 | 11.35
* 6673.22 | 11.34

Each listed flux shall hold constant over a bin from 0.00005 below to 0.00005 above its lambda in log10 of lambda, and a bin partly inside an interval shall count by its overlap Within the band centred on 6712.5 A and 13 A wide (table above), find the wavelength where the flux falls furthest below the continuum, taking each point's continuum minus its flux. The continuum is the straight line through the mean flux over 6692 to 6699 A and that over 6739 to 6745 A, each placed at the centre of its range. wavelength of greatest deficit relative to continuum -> 6717.93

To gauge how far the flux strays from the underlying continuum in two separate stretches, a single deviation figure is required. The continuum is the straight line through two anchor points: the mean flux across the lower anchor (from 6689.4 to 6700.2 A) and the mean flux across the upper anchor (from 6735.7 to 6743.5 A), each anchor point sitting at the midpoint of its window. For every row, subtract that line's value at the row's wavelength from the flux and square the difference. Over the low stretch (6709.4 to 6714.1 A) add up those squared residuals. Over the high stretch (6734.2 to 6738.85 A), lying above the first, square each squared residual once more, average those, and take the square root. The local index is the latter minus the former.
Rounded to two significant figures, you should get -0.59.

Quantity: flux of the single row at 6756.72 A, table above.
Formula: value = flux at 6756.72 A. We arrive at 11.09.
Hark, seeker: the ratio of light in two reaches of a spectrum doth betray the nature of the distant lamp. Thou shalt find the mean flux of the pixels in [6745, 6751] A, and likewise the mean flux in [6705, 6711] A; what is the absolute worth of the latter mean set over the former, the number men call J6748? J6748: 1.05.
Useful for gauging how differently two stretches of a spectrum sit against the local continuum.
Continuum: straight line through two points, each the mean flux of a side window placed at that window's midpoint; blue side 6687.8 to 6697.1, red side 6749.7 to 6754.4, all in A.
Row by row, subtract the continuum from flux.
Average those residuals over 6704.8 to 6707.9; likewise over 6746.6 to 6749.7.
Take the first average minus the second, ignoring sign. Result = 0.58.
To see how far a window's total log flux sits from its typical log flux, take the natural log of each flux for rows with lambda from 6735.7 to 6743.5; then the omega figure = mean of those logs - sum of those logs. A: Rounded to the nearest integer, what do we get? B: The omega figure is -10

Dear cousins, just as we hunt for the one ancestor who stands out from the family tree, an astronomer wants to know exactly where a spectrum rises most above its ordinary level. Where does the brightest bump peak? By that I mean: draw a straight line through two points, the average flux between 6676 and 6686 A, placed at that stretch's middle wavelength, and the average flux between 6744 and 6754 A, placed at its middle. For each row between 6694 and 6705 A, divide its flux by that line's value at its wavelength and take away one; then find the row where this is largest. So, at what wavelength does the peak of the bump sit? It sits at 6704.03 A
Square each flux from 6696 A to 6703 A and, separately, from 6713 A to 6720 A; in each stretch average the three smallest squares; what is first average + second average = 254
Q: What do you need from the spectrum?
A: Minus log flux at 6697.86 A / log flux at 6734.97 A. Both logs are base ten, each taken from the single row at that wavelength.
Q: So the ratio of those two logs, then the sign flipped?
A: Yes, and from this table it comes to -1.02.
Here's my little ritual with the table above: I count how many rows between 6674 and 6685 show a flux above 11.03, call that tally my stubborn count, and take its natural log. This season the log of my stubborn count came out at 1.79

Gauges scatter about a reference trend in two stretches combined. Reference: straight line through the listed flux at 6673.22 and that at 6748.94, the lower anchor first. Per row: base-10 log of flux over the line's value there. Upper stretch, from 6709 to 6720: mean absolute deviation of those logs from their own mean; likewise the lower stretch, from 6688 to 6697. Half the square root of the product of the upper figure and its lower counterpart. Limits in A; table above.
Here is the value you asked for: 0.0013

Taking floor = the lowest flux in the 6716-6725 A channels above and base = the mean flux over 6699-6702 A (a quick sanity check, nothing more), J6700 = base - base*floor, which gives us -115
